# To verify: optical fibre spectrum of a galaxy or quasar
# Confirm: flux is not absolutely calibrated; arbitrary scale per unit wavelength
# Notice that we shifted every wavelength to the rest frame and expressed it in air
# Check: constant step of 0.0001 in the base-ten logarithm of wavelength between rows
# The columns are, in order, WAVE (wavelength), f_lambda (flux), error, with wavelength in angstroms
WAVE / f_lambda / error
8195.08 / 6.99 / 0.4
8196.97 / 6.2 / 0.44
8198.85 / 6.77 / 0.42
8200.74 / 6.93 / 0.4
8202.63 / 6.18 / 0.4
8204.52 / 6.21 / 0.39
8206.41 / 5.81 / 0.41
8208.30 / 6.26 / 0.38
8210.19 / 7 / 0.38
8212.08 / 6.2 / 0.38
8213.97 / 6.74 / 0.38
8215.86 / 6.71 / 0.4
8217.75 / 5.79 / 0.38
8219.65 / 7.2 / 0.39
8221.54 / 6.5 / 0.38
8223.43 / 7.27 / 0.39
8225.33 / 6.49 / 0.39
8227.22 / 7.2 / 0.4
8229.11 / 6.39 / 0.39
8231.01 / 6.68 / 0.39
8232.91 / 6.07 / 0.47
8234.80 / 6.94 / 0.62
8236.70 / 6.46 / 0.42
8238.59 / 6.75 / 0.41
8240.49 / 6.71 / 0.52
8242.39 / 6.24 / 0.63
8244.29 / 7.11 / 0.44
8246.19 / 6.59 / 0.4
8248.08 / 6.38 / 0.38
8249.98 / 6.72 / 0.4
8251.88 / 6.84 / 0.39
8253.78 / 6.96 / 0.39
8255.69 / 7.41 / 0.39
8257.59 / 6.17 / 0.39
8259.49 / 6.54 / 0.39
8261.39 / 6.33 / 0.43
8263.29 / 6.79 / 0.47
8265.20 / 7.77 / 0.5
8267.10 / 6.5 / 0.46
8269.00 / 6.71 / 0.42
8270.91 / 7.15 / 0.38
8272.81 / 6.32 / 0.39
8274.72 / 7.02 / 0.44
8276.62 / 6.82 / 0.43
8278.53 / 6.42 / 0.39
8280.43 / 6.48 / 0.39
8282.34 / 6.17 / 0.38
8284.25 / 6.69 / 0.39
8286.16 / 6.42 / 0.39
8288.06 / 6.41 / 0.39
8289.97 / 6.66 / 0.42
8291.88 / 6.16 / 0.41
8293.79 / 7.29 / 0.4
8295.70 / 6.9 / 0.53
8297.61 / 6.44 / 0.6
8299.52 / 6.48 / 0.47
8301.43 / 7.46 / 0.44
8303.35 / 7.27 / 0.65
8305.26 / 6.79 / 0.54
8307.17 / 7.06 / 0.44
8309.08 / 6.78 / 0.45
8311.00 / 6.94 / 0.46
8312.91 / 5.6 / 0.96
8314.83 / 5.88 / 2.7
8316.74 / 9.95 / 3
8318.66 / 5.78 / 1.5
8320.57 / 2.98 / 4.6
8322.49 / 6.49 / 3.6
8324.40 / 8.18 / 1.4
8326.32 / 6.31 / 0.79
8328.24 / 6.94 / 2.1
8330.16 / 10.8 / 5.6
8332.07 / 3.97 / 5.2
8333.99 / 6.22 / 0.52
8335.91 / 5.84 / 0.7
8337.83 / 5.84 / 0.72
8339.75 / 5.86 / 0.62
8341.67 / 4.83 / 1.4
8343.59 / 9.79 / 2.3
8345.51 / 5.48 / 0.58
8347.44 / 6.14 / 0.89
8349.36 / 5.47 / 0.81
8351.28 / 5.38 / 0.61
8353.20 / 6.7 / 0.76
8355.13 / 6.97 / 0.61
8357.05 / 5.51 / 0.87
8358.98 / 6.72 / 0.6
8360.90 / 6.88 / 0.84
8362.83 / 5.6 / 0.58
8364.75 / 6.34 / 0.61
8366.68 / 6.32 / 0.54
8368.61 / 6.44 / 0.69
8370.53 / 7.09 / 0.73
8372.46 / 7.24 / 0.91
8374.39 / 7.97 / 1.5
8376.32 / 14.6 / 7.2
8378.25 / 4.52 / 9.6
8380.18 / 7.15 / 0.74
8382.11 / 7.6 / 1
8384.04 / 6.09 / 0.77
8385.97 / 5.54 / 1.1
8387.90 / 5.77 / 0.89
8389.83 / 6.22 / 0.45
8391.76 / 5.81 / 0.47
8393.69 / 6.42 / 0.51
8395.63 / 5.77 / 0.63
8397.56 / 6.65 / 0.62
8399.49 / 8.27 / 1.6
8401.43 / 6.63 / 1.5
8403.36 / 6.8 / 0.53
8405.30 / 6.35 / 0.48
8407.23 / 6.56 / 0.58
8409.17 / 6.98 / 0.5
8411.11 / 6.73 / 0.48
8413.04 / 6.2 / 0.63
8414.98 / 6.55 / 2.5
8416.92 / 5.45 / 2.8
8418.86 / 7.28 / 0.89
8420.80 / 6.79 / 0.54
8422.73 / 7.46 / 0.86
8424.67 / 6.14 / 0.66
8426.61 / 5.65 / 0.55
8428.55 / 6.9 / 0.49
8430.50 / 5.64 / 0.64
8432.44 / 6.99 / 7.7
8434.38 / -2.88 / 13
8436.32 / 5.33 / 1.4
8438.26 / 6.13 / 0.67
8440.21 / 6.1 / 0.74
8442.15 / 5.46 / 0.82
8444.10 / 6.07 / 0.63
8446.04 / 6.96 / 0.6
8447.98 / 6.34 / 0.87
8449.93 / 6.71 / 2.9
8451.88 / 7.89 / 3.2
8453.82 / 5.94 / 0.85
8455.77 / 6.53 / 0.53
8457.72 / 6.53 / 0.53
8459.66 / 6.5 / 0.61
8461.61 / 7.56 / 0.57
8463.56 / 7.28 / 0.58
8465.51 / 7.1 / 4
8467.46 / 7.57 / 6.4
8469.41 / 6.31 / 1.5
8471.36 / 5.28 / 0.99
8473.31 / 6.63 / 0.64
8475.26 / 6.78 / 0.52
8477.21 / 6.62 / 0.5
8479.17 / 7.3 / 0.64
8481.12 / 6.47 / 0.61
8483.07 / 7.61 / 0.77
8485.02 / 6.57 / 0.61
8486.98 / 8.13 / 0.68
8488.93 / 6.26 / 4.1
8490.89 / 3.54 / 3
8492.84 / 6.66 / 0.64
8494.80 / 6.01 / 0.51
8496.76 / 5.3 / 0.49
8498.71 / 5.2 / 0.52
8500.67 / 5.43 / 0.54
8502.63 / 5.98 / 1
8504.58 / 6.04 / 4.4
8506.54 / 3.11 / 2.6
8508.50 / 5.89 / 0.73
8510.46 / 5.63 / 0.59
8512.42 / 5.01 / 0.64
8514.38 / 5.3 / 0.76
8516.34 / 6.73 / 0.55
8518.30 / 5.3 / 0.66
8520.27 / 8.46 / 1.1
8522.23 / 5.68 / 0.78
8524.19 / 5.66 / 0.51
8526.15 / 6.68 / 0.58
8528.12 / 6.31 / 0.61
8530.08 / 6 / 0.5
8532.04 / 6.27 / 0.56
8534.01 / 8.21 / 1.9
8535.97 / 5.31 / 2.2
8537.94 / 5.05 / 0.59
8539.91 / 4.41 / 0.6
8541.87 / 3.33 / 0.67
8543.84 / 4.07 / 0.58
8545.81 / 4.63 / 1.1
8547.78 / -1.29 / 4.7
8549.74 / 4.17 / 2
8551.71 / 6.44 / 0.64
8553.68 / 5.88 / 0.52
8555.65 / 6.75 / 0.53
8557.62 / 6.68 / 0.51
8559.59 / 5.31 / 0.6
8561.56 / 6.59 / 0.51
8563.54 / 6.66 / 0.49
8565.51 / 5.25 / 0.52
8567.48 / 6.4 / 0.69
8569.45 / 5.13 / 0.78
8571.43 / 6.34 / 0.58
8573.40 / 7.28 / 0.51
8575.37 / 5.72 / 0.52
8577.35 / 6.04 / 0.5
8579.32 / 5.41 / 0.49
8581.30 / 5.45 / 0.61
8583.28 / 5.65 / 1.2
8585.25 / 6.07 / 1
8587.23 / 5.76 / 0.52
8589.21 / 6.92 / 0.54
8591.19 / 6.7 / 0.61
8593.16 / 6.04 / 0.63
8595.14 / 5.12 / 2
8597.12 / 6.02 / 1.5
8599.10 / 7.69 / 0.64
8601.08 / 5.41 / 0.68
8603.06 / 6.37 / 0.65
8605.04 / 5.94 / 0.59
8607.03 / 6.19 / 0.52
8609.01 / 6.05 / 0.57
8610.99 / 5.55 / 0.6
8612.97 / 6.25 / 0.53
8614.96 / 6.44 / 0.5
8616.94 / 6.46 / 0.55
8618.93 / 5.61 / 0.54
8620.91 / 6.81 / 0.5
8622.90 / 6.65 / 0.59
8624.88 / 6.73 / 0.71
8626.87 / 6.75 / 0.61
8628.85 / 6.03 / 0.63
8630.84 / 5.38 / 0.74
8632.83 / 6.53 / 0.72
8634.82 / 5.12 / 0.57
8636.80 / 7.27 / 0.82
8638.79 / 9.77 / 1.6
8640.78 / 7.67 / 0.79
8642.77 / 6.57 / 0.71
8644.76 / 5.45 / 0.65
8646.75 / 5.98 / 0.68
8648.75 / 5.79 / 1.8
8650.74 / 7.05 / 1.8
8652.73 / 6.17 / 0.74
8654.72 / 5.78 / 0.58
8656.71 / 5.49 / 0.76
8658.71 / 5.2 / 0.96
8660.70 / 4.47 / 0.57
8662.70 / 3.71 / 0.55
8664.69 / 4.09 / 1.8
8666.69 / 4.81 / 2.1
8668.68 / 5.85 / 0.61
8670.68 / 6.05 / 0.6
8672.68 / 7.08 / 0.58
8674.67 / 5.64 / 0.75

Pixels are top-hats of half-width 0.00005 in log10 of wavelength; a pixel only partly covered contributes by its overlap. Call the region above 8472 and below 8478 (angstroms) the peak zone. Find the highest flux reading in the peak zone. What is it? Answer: 6.78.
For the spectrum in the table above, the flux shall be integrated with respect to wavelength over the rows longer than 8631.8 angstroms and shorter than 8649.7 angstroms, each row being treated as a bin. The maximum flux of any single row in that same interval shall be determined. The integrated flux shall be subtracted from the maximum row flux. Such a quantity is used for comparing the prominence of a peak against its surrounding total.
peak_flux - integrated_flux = -110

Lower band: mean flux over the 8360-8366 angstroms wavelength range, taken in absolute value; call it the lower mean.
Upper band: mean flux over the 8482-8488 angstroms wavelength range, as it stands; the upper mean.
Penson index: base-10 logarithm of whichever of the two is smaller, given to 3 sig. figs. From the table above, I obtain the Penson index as 0.797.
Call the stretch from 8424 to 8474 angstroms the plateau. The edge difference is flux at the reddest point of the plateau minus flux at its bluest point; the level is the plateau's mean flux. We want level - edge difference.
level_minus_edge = 5.6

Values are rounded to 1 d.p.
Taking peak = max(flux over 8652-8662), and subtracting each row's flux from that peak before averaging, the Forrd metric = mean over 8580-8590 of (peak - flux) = 0.2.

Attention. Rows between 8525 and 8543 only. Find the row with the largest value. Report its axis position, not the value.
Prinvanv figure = 8534.01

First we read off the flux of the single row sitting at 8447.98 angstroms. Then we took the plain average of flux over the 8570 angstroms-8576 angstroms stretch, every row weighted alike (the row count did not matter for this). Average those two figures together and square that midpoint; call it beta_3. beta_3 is 41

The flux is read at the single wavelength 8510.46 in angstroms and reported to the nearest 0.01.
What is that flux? 5.63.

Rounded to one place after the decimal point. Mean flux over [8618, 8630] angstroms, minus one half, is 5.9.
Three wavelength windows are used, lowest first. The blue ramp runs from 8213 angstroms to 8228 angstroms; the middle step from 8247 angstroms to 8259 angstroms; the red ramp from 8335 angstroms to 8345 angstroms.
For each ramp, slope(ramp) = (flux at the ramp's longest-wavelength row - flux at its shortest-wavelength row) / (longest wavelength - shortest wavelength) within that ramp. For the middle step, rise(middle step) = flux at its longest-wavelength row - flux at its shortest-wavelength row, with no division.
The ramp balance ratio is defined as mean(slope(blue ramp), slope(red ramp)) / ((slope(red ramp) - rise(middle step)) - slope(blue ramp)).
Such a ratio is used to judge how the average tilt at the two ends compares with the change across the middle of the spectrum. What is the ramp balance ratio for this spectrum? 0.4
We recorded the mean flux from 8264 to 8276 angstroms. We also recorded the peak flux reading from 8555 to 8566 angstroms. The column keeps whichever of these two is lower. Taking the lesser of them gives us 6.75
